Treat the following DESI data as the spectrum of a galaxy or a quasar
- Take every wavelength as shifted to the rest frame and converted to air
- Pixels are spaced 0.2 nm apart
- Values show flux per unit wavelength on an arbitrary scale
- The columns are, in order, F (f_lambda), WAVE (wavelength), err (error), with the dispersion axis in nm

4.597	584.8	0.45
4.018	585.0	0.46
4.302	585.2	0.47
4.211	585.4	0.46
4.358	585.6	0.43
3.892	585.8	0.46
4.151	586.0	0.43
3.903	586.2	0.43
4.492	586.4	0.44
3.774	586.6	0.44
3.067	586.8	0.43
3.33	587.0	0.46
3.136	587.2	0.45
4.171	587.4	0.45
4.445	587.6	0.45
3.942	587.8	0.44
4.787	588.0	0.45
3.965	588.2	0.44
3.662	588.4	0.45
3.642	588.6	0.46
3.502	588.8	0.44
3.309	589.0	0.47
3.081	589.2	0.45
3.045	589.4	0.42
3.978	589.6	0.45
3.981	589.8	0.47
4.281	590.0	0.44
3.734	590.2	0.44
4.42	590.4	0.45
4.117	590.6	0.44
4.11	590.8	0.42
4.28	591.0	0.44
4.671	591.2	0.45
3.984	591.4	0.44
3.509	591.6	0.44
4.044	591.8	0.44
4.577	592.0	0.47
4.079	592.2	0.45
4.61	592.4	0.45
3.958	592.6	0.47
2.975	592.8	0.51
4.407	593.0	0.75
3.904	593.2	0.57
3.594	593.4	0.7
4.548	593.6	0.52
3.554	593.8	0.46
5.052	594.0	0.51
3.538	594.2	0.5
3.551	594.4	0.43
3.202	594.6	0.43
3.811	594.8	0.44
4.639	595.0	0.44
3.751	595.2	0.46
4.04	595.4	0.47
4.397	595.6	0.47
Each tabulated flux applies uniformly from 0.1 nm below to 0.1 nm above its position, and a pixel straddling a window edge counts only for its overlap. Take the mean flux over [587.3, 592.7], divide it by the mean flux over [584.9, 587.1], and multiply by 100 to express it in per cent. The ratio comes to 101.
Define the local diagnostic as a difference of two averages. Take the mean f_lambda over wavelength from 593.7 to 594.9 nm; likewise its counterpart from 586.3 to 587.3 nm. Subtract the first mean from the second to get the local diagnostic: -0.22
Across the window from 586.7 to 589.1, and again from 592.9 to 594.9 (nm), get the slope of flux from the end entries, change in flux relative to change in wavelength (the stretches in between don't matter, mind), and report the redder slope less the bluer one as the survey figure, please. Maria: -0.44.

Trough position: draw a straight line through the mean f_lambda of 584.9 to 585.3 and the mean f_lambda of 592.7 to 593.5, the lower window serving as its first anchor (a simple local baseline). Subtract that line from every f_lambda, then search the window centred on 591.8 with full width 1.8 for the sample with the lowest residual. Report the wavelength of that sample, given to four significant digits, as 591.6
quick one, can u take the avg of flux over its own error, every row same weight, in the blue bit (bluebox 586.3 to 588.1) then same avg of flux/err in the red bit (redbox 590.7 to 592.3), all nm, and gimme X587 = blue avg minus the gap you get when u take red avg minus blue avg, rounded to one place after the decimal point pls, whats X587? 8.2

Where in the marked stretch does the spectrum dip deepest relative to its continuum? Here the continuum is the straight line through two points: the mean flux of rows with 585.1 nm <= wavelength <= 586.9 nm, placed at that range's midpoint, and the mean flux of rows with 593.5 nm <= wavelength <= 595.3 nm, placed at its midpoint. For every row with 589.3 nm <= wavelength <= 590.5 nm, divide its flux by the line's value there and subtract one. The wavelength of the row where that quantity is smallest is 589.4 nm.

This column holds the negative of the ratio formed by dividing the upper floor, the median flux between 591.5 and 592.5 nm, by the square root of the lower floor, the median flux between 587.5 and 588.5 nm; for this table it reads -2.05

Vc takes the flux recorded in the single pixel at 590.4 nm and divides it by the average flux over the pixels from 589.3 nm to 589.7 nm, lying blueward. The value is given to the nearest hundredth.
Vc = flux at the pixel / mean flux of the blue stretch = 1.26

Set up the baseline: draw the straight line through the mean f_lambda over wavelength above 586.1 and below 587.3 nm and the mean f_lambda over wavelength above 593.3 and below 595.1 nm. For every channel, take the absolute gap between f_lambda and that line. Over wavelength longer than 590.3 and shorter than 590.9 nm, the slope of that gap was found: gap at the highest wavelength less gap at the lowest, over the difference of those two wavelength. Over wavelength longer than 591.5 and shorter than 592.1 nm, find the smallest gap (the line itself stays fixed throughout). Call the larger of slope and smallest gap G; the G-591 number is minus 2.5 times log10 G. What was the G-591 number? 1.7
